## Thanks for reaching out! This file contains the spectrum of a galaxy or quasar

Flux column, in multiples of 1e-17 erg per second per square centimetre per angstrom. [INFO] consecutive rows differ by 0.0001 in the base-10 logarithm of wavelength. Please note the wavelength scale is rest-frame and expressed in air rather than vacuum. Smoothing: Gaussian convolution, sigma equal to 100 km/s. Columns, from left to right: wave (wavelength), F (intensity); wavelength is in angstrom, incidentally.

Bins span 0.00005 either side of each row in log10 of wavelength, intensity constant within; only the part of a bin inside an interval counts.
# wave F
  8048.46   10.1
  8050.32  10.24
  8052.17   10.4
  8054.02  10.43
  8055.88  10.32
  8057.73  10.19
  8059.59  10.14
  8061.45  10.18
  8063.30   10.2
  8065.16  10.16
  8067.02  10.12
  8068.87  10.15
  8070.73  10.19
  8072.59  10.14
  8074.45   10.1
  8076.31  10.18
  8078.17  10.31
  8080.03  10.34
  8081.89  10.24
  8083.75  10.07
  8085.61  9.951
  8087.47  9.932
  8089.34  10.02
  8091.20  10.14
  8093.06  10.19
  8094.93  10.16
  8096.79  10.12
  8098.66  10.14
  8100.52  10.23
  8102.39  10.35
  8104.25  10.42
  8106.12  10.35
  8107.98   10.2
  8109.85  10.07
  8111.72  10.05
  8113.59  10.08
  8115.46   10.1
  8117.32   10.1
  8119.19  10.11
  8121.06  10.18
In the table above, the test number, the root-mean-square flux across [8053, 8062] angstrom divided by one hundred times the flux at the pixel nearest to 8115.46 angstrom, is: 0.0102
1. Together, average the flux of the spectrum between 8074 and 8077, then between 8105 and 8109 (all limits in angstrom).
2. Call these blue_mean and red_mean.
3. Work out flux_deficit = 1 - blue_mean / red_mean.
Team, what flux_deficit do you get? 0.013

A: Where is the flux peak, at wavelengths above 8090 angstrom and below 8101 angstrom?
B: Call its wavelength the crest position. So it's 8100.52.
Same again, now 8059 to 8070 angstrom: 8063.30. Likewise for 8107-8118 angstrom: 8107.98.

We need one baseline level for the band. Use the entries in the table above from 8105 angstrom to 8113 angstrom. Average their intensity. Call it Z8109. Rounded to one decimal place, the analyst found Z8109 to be 10.2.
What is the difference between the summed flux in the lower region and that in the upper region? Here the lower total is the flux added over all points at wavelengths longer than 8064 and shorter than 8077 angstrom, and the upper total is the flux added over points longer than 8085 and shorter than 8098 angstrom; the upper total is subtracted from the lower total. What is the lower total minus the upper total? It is 1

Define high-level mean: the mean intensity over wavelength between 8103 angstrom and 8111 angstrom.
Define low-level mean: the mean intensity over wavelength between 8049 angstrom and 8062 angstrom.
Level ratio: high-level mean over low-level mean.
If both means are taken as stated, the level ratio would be 1.00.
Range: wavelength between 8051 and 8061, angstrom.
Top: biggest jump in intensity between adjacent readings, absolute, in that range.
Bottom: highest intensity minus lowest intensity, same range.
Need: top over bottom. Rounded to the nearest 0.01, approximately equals 0.45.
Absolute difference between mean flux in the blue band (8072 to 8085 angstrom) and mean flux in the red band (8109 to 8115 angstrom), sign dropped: 0.13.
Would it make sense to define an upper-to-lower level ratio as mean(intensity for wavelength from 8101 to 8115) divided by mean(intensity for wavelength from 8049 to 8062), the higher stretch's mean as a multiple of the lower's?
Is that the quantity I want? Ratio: 0.99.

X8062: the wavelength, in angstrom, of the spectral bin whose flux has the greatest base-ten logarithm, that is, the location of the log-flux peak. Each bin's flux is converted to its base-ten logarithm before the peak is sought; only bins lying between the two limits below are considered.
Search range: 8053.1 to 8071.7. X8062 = 8054.02 angstrom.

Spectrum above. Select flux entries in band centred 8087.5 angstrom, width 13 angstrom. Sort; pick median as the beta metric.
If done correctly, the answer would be 10.07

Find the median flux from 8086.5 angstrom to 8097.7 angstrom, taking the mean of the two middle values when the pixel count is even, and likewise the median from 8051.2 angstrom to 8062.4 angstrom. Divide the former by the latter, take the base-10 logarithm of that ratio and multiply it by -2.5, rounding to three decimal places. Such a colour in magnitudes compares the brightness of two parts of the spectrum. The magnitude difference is 0.013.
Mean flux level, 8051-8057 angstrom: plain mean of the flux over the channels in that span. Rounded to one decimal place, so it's 10.4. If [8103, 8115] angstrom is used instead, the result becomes 10.2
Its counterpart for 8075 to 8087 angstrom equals 10.2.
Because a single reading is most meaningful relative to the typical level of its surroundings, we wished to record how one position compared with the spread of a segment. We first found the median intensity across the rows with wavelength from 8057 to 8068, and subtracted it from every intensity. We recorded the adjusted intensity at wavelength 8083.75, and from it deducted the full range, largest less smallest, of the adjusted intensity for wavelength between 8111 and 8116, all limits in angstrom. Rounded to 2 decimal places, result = -0.15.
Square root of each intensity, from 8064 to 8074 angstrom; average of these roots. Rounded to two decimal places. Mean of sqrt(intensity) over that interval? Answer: 3.19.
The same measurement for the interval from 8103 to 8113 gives 3.20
